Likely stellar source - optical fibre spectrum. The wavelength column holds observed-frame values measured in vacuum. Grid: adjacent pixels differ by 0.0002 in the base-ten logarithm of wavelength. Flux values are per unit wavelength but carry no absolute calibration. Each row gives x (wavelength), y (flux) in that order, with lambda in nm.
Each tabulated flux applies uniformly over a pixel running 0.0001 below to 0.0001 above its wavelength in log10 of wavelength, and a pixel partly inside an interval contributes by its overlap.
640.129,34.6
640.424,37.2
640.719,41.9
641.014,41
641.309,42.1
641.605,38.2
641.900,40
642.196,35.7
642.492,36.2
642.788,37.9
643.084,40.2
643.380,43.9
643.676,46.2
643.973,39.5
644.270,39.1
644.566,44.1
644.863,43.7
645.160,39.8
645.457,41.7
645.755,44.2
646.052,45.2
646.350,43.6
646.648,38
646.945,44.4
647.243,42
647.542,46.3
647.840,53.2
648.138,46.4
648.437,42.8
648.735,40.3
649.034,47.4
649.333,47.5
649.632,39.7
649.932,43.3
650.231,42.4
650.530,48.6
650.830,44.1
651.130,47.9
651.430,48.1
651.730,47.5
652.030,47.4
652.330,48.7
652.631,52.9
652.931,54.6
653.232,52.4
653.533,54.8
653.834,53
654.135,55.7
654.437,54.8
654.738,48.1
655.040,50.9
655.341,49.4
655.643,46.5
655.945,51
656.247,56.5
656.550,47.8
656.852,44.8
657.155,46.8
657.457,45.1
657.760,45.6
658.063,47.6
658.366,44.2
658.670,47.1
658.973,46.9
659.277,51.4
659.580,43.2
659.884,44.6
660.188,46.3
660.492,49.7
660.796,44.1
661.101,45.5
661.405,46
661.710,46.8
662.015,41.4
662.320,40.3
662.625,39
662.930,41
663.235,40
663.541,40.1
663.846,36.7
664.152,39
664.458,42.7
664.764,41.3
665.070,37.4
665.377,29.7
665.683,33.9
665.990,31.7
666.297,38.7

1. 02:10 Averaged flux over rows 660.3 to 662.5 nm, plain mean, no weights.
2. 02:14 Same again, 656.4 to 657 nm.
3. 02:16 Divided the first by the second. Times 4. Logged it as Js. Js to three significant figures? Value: 3.87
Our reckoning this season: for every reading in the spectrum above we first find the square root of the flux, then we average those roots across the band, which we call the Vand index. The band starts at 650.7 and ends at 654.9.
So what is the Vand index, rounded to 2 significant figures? 7.1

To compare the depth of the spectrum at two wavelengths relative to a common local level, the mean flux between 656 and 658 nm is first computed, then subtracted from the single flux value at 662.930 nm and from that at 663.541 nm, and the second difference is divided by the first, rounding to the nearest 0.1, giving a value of 1.1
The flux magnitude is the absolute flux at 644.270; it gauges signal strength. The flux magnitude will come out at 39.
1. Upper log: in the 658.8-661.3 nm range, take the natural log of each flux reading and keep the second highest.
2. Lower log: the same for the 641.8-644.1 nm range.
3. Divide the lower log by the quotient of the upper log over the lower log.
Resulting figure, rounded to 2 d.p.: 3.66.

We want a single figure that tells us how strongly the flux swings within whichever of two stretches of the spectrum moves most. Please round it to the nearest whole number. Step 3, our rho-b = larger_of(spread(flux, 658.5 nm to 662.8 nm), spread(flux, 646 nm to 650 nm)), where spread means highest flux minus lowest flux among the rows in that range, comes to 15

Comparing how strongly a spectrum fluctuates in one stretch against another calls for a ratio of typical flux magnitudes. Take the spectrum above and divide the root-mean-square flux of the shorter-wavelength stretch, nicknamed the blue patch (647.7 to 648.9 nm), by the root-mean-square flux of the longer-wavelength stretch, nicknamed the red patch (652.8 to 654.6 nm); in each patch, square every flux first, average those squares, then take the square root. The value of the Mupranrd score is 0.85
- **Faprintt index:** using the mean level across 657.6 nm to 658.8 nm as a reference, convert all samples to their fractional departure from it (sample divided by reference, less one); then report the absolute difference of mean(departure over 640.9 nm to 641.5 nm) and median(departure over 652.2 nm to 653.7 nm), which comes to 0.25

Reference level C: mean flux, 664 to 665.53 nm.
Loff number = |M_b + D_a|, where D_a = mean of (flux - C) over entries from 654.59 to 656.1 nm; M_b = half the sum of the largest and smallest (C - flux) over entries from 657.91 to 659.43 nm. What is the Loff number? 1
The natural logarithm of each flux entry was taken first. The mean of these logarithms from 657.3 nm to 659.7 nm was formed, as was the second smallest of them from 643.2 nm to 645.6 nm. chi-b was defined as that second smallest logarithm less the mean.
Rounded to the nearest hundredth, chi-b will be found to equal -0.16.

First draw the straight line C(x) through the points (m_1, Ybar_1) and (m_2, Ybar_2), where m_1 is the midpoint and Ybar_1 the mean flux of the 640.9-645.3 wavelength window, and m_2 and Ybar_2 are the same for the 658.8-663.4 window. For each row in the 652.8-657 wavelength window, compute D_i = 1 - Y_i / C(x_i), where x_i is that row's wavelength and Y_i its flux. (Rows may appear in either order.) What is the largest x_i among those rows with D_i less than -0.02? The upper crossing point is 656.852 nm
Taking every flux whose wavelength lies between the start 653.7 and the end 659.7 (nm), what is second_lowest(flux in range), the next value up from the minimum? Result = 44.2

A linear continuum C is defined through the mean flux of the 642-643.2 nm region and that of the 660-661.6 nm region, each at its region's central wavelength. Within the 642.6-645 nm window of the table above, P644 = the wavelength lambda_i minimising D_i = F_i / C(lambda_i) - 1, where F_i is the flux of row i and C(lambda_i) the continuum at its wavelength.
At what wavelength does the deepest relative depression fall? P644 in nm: 642.788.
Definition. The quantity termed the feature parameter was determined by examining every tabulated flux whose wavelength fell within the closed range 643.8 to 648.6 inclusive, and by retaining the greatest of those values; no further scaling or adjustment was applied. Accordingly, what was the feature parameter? 53.2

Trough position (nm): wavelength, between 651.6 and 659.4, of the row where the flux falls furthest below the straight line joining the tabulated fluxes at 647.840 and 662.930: 651.730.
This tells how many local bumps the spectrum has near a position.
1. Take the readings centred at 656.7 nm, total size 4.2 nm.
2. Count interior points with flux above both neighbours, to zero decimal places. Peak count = 4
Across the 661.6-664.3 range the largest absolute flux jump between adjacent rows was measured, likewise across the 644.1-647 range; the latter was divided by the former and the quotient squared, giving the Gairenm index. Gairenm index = 1.4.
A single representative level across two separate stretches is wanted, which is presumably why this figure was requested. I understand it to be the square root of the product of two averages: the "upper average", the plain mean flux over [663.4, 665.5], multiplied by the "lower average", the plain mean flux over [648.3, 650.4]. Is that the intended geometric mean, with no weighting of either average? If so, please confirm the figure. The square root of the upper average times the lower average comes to 40.7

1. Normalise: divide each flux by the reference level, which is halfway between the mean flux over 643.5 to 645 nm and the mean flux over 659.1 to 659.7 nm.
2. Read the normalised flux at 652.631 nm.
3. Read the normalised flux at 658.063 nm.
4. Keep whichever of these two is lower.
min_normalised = 1.06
